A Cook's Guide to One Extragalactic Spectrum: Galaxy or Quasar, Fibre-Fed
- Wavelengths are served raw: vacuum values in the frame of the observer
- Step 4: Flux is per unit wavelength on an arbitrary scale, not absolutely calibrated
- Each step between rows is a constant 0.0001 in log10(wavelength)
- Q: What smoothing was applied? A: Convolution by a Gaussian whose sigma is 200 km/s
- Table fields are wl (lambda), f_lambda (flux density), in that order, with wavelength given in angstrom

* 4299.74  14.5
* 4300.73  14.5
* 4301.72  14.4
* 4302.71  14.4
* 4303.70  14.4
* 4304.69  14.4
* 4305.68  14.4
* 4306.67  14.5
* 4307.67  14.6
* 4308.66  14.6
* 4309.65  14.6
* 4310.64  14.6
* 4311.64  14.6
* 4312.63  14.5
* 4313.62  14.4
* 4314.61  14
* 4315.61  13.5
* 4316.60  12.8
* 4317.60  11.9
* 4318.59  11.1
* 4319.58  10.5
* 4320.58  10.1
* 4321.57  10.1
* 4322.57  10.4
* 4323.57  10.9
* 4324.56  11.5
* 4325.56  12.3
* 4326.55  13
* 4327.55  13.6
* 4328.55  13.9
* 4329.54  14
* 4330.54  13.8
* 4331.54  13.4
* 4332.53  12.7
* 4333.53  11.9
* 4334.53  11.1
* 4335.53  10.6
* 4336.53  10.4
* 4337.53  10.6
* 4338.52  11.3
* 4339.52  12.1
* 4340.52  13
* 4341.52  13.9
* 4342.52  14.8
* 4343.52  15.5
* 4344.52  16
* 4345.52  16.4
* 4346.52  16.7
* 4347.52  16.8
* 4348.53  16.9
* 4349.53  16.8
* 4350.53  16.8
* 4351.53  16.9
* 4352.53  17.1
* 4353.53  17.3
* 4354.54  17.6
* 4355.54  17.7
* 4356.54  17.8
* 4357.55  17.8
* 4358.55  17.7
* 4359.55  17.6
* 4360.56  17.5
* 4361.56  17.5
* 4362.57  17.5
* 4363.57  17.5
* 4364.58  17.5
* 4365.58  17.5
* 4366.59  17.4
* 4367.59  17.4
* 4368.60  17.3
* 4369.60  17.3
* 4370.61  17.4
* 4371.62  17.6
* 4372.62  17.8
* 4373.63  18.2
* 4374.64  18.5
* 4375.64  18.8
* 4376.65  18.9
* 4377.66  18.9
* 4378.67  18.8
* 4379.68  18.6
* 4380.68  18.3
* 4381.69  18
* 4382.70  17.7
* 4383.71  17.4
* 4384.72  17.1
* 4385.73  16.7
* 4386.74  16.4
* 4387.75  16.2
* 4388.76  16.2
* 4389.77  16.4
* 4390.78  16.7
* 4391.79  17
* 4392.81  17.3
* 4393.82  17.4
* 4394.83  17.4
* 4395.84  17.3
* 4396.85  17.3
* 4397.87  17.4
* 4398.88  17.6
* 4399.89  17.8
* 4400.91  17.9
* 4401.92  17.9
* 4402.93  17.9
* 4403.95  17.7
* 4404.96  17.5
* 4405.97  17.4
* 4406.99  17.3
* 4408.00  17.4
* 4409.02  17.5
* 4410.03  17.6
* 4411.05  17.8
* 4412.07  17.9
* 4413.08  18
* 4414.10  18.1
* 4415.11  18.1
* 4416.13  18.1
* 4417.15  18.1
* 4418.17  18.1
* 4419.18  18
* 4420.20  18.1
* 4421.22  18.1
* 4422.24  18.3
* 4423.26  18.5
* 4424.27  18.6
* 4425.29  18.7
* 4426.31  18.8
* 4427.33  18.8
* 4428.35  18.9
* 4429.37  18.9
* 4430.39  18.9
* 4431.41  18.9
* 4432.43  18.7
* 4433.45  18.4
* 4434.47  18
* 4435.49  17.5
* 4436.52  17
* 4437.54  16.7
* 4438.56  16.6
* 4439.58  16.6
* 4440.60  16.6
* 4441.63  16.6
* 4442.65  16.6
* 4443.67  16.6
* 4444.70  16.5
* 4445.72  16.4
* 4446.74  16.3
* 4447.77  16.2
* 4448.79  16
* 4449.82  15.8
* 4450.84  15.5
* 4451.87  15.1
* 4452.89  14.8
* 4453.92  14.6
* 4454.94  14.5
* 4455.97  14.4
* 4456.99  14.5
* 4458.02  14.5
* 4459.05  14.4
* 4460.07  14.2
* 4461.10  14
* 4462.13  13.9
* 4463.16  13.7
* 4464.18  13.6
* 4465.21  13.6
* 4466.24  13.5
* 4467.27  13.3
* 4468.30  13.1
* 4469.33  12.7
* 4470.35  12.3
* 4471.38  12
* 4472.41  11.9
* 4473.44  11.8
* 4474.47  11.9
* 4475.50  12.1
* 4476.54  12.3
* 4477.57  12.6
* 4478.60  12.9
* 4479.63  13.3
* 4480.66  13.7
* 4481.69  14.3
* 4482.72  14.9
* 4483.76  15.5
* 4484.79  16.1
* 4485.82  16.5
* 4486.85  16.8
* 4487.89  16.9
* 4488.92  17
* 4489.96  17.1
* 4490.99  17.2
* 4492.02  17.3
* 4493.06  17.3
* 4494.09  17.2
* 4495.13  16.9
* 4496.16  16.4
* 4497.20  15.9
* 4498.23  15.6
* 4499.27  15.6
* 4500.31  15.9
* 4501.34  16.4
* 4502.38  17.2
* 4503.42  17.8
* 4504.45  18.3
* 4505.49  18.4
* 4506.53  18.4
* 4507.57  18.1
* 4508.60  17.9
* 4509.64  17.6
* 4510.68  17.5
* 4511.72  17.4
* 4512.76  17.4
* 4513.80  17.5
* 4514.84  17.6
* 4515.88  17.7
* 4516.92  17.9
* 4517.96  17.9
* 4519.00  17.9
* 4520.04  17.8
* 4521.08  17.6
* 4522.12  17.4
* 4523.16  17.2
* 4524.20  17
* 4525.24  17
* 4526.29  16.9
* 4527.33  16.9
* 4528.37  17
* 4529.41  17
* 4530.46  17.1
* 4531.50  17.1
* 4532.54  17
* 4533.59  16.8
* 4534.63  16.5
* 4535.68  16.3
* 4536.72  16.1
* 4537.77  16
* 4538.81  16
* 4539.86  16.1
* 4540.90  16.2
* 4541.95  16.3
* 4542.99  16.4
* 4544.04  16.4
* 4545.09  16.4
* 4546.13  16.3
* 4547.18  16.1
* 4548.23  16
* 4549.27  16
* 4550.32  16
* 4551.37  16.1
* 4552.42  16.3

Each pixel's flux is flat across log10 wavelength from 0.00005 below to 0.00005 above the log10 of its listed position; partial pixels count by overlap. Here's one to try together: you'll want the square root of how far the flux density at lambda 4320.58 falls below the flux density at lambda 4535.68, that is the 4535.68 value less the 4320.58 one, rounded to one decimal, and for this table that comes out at 2.5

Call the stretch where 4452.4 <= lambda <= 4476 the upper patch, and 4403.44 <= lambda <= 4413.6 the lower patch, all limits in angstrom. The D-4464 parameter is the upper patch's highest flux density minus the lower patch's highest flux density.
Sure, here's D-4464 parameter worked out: -3.2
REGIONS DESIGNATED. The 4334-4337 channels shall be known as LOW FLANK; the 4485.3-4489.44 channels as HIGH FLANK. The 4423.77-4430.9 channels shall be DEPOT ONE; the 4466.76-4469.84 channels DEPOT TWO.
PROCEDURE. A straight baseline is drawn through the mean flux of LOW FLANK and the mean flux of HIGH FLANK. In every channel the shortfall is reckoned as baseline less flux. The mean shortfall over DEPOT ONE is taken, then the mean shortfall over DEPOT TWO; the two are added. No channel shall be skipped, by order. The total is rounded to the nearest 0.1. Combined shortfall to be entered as -1.4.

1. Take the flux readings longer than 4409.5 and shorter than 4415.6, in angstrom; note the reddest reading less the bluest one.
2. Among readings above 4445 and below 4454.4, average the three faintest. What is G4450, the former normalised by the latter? 0.03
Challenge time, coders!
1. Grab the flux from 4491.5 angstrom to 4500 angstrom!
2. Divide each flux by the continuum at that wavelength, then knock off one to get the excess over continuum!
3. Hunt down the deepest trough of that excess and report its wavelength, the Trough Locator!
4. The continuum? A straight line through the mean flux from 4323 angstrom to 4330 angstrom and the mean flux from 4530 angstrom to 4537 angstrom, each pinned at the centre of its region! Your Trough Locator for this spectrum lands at 4499.27 angstrom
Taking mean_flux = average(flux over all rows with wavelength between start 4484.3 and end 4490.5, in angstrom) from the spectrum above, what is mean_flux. 16.7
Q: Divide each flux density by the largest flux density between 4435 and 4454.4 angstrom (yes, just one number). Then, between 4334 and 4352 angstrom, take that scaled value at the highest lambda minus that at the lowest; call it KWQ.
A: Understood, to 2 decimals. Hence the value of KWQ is 0.33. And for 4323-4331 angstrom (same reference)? 0.17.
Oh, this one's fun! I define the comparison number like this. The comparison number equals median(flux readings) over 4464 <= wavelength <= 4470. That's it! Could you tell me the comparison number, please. 13.4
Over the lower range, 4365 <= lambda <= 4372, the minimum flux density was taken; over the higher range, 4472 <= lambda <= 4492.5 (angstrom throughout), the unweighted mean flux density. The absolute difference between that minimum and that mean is 2.7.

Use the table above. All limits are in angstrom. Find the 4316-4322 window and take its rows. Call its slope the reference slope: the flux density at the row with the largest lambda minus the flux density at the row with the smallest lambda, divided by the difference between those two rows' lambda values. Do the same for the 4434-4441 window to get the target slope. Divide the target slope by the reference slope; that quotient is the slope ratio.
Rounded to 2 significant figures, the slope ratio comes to 0.42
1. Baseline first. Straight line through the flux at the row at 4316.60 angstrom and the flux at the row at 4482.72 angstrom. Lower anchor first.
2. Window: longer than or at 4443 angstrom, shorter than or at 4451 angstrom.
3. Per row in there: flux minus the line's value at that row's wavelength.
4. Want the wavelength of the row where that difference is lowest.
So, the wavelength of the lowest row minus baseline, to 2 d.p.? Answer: 4450.84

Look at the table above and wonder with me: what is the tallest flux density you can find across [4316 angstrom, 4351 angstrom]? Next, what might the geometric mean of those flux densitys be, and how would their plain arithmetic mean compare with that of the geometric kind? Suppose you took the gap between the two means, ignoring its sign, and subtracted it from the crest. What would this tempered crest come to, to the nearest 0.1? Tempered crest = 16.7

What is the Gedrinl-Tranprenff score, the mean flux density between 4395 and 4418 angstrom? 17.7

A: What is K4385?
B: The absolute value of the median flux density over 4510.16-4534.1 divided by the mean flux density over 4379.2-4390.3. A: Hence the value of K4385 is 1.0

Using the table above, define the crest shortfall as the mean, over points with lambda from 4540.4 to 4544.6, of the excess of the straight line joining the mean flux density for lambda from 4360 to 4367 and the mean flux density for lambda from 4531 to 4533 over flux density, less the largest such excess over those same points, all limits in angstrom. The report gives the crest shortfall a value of -0.13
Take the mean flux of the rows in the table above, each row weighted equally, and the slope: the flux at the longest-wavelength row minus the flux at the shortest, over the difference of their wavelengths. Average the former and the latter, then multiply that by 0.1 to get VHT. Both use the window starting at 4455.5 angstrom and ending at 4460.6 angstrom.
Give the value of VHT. 0.718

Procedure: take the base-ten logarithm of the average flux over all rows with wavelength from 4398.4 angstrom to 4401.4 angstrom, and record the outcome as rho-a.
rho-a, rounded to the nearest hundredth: 1.25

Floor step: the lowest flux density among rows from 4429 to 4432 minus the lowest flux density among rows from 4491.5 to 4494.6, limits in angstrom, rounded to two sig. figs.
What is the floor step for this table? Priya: 1.7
